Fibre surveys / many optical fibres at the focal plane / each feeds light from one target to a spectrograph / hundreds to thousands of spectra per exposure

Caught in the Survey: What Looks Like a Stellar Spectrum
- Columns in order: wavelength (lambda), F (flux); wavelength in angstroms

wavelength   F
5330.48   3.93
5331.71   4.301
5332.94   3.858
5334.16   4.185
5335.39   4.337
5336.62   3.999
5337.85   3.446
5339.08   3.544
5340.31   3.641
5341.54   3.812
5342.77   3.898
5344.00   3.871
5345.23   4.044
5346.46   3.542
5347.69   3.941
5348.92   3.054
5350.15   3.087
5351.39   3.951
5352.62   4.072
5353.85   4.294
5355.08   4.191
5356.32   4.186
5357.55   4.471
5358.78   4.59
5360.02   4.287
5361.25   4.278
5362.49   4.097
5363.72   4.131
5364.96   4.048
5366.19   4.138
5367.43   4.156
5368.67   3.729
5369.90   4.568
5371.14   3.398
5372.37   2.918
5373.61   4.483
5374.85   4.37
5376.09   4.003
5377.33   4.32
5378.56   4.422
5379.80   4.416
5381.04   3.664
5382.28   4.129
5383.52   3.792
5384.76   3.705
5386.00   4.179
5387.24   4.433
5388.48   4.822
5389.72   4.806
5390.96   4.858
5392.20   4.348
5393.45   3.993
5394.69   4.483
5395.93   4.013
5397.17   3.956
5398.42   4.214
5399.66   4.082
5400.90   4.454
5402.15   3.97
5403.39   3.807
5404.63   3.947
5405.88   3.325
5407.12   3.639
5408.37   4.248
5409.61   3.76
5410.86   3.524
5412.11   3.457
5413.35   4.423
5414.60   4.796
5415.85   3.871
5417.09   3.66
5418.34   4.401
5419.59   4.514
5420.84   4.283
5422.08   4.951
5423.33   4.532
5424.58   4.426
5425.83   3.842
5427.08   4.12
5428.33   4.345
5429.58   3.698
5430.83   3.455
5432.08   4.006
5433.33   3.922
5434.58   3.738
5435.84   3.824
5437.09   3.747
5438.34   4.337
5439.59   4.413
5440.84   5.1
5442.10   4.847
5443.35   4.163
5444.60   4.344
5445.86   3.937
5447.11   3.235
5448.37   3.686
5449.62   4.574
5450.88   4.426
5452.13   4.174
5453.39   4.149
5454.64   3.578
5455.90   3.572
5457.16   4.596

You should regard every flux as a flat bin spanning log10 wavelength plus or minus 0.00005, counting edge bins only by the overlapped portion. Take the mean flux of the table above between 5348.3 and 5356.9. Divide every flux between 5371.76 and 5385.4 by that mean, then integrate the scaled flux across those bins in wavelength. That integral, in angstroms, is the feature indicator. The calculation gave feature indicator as 14.3 angstroms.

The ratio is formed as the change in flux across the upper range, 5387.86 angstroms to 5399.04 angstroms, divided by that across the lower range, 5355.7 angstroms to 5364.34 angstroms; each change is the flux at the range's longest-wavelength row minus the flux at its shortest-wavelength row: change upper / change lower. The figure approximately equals 11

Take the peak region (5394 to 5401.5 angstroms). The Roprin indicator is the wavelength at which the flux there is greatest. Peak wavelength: 5394.69 angstroms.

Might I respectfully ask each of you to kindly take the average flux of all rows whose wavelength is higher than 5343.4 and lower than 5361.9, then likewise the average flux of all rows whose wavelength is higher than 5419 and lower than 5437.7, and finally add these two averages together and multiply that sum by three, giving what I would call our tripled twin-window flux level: 24.3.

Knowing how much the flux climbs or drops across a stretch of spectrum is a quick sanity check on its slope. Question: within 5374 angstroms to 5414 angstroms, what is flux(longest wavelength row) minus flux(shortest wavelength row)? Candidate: 0.05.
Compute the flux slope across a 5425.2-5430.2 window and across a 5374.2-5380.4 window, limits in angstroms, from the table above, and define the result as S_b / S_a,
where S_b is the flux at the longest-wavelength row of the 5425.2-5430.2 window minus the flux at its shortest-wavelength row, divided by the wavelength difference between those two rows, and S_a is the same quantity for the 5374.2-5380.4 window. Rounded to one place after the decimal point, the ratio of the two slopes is -4.1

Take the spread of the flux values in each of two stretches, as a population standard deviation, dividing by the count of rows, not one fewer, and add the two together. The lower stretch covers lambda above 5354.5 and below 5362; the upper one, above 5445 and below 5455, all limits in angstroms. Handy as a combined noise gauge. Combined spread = 0.57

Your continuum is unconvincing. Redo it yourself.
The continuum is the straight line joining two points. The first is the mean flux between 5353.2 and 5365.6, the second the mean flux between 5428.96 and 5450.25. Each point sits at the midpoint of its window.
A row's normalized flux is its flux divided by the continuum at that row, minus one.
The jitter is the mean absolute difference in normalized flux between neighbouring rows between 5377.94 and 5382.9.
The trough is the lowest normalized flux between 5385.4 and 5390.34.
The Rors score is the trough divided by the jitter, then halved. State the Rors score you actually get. -0.02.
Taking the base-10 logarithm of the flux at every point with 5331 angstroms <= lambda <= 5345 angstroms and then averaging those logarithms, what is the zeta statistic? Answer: 0.590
